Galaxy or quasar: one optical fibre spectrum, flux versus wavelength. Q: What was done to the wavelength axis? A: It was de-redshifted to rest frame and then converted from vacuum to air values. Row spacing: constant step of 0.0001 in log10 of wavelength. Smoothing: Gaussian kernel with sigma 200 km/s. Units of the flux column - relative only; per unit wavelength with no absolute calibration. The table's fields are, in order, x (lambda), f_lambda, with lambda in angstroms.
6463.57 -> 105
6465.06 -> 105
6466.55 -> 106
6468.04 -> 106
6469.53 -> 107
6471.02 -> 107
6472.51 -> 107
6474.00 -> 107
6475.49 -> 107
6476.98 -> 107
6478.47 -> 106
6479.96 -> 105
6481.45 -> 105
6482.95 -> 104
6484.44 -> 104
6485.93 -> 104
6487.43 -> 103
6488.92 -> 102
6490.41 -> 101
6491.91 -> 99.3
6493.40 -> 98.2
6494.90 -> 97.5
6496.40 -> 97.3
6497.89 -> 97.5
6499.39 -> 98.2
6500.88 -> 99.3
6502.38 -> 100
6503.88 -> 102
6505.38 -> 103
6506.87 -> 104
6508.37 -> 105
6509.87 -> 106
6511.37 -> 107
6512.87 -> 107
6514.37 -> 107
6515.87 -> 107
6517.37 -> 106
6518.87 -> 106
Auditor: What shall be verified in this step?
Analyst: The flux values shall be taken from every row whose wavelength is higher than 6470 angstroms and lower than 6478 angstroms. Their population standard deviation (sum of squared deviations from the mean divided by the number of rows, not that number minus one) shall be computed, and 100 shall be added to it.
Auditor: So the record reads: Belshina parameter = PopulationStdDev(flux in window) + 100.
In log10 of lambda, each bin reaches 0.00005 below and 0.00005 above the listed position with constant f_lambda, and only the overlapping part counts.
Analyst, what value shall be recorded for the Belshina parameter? 100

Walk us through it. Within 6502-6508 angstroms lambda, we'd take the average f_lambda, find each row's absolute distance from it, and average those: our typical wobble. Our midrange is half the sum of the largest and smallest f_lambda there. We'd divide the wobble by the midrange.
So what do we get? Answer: 0.012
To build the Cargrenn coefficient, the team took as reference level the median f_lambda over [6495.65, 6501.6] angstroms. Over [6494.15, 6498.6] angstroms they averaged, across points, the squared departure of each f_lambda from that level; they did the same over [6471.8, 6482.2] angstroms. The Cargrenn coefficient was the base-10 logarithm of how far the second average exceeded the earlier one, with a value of 1.86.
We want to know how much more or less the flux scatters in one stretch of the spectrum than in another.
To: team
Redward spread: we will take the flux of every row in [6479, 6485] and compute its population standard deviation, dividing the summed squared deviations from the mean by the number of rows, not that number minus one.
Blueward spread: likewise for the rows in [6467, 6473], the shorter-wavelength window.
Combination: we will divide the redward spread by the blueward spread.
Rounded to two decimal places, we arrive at 1.15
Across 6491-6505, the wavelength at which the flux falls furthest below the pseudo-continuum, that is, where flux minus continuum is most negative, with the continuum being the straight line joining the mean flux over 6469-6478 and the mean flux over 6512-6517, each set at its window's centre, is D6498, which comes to 6496.40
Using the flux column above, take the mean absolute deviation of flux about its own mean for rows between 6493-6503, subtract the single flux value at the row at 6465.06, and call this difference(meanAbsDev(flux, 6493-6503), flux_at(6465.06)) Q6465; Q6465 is -104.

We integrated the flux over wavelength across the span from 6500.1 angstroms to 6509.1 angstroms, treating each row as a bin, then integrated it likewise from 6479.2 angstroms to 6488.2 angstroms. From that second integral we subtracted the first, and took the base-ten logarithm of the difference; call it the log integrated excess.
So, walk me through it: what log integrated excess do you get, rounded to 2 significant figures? 1.2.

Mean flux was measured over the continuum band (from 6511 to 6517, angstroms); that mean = 107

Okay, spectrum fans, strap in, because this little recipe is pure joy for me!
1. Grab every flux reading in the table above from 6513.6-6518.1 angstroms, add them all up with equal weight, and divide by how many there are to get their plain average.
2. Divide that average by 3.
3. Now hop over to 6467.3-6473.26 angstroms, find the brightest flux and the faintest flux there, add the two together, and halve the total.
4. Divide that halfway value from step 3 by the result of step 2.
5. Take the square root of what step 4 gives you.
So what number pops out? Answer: 1.73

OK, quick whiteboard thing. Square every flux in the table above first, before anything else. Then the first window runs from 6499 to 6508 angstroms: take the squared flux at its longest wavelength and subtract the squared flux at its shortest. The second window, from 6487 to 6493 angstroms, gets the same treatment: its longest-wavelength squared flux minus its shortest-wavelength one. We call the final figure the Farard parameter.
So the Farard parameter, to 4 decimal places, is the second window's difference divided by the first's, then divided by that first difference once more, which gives -0.0005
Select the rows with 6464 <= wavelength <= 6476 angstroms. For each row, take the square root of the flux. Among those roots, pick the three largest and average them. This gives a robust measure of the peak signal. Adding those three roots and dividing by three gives 10.3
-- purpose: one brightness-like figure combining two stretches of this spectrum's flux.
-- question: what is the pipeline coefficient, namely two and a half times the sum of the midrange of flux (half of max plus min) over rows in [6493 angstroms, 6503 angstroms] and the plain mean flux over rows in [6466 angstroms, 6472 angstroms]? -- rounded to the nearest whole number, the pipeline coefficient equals 513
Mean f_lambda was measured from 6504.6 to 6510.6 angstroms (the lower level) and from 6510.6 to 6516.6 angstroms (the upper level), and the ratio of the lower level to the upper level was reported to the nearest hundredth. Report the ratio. 0.98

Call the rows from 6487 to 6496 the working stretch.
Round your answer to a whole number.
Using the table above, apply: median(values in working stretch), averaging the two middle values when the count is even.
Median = 100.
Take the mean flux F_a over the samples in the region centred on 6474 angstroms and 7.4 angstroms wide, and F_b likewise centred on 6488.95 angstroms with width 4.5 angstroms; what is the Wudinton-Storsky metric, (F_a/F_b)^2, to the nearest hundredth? 1.10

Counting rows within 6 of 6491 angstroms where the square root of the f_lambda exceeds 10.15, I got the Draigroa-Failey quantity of 1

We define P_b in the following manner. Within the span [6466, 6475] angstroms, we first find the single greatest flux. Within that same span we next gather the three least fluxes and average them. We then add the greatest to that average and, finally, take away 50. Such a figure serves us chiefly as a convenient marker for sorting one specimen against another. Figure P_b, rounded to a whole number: 163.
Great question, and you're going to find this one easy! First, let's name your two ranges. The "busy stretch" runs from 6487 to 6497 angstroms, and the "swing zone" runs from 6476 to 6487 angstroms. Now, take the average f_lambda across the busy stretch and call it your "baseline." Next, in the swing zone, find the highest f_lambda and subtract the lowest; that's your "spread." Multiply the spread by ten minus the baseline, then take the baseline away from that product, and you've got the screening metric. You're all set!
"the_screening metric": -369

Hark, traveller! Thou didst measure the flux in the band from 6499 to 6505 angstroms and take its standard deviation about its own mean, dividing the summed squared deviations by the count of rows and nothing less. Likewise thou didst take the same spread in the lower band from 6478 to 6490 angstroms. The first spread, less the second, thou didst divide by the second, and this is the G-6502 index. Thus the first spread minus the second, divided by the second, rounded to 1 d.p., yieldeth 0.2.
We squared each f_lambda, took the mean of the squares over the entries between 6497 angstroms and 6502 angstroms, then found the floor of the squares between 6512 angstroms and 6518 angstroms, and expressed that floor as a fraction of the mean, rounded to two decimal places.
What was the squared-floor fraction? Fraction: 1.16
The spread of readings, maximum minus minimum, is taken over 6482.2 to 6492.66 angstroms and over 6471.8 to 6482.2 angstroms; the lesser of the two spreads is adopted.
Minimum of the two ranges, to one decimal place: 2.0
